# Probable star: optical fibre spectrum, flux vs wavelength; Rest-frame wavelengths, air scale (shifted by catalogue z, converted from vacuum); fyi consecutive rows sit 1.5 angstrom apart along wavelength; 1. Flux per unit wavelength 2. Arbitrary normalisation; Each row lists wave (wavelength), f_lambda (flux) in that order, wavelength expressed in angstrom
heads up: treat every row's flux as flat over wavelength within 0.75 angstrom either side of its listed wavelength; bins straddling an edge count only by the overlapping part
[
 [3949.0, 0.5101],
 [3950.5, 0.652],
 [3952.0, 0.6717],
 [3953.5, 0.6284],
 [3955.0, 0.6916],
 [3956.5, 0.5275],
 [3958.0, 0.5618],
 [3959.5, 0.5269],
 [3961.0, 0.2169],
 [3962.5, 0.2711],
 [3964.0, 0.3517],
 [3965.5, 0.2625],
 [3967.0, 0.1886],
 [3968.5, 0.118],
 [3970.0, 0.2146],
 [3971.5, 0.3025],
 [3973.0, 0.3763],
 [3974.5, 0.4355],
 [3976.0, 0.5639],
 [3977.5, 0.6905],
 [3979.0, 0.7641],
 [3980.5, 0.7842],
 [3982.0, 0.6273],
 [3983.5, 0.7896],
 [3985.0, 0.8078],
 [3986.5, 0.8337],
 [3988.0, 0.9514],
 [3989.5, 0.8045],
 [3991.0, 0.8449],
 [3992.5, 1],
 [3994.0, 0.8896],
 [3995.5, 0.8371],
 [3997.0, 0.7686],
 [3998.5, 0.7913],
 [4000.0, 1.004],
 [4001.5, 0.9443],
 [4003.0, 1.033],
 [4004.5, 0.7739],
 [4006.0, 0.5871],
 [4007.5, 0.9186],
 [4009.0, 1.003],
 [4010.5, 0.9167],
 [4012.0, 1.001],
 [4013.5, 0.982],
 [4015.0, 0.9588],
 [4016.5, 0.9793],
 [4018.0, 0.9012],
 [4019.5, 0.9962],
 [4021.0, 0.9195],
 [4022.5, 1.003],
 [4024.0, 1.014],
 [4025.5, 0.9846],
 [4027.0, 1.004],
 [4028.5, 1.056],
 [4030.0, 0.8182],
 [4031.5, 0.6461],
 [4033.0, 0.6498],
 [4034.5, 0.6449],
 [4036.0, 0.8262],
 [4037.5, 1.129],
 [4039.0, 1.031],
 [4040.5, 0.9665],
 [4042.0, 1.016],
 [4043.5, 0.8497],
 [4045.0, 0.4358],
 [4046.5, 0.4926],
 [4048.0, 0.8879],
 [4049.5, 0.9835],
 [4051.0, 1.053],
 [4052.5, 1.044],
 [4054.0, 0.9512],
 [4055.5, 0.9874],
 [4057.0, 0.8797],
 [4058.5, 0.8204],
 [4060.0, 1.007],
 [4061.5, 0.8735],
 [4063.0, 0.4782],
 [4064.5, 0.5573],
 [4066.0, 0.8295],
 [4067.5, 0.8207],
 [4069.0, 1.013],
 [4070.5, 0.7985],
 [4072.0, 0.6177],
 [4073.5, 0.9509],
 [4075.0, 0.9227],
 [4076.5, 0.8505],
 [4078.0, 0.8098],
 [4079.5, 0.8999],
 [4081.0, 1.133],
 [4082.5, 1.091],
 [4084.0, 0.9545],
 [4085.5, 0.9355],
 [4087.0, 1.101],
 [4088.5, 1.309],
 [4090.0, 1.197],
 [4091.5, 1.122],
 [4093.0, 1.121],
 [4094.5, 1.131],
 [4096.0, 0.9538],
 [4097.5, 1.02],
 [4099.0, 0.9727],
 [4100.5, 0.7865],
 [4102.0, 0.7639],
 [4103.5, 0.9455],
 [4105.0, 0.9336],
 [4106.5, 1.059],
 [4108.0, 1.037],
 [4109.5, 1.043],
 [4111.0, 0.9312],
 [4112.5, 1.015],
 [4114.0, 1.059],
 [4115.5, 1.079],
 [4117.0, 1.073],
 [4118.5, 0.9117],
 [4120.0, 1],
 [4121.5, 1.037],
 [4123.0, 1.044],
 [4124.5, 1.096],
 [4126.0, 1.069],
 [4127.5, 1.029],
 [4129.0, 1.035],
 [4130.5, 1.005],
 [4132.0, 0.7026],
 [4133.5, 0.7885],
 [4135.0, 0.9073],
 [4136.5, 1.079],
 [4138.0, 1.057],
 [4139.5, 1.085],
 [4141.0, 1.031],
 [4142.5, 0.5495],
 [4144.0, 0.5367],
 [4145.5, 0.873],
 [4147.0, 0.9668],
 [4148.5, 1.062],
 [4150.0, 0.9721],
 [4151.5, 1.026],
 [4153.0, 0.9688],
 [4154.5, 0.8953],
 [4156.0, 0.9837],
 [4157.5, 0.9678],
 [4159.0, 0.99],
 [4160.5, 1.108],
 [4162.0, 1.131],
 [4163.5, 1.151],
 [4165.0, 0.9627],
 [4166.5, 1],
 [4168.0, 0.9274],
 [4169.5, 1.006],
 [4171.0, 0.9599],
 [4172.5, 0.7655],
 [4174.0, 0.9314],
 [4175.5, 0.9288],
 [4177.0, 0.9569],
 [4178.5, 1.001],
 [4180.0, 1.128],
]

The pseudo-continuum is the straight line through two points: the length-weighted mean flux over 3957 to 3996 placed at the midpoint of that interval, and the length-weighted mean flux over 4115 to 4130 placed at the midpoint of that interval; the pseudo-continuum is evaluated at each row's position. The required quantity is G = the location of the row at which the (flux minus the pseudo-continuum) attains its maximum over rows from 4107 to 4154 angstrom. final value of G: 4115.5 angstrom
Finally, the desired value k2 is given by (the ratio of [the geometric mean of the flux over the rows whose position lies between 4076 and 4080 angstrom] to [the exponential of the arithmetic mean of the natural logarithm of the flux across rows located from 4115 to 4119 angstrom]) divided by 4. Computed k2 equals 0.21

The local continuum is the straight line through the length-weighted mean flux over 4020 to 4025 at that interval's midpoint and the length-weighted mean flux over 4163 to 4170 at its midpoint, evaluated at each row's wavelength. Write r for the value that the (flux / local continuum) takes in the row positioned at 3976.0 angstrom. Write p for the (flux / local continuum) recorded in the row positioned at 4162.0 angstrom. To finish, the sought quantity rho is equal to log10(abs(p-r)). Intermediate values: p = 1.13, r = 0.6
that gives -0.26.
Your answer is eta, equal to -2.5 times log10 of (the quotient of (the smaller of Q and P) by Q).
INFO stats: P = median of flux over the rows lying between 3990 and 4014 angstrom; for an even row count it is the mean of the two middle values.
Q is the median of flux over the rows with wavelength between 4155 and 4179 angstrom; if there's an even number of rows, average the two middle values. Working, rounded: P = 0.92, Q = 0.98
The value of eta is 0.07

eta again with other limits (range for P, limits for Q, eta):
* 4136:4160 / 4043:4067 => 0.00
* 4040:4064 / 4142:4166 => 0.06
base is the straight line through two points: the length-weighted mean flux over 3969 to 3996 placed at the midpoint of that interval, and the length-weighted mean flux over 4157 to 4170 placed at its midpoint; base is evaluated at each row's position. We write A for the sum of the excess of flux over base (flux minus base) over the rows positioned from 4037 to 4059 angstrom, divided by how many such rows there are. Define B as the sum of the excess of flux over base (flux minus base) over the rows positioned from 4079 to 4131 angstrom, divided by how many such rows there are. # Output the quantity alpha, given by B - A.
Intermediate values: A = 0.09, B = 0.11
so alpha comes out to 0.02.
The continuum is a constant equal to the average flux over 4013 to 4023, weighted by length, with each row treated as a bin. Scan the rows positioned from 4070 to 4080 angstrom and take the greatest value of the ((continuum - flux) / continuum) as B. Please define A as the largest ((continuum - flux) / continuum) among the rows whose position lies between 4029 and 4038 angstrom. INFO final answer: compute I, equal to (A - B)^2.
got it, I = 0.00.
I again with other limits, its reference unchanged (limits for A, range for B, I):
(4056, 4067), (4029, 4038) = 0.03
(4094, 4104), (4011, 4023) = 0.02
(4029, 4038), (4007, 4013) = 0.08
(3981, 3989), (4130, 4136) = 0.01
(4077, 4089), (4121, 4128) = 0.05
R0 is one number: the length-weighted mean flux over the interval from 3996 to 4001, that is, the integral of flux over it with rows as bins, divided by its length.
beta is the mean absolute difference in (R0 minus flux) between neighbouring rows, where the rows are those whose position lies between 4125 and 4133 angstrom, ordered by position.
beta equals 0.09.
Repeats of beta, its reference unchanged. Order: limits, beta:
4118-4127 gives 0.04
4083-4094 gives 0.10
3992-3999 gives 0.06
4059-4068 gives 0.18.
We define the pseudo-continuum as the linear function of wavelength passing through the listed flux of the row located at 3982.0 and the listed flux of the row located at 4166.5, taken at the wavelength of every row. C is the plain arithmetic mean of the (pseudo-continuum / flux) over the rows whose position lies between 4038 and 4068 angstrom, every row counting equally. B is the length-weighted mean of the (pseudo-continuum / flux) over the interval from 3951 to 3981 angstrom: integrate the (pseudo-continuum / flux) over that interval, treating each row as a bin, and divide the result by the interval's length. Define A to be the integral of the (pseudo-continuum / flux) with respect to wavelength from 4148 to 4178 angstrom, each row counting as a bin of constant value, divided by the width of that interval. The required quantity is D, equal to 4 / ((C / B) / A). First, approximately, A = 1.02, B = 1.72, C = 0.98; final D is 7.1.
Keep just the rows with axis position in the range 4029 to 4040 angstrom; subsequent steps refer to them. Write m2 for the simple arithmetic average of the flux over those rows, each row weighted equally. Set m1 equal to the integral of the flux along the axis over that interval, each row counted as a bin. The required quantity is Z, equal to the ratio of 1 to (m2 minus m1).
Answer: -0.120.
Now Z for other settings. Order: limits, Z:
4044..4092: -0.024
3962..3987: -0.085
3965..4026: -0.022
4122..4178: -0.019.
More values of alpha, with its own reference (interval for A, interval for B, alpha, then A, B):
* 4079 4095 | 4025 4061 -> -0.13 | 0.21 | 0.08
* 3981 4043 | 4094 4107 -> -0.11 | 0.15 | 0.04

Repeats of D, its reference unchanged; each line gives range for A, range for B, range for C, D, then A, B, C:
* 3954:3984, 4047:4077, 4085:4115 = 7.6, 1.72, 0.96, 0.86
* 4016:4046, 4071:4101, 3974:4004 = 3.6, 0.86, 0.86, 0.82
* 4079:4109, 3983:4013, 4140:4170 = 2.4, 0.85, 0.77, 1.06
